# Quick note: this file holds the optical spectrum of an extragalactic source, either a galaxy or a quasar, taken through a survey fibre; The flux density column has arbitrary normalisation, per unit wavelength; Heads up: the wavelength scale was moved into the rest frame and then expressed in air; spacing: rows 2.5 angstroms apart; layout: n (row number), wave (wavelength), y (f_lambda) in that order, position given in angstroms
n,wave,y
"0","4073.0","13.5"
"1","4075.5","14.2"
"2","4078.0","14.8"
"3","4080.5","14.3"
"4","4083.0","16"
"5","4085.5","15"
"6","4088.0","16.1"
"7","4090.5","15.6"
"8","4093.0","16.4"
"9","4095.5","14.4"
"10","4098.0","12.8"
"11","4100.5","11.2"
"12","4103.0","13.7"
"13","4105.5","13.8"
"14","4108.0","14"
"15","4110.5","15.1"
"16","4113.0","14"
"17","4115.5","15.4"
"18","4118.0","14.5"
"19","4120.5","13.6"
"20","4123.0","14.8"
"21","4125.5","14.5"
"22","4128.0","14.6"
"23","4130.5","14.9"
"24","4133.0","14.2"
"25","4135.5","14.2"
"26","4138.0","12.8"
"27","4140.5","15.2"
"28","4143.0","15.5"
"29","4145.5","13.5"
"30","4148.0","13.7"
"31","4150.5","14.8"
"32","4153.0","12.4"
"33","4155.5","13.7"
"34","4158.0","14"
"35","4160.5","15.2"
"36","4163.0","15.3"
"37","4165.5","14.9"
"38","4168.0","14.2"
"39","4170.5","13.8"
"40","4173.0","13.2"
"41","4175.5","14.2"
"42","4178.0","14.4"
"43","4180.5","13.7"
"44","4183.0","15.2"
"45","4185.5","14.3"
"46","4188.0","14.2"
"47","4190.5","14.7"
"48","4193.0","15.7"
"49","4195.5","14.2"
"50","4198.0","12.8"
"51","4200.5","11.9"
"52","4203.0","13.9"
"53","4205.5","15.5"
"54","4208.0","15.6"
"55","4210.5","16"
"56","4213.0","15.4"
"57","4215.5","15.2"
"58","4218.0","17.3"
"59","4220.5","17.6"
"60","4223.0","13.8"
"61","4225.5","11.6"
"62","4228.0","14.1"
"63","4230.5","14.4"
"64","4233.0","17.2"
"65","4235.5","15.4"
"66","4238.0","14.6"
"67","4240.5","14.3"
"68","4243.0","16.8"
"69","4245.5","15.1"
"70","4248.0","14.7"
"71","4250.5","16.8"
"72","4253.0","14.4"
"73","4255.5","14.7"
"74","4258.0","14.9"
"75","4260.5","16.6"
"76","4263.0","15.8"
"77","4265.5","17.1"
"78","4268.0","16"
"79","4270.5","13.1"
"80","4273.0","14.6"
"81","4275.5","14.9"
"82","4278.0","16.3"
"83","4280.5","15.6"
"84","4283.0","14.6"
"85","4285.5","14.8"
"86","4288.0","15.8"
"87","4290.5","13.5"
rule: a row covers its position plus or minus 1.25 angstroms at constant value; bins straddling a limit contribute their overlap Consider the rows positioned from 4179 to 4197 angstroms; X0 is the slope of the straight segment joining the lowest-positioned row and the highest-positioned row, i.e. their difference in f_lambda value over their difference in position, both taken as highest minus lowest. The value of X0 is 0.03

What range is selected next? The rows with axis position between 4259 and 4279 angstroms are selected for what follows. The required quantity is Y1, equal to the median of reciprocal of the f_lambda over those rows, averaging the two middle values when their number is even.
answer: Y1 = 0.0629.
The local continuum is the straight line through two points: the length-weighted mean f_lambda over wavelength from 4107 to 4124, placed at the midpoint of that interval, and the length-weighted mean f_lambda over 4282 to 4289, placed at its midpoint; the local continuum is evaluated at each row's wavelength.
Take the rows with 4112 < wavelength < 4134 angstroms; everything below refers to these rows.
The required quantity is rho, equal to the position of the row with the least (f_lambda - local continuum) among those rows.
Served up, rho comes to 4120.5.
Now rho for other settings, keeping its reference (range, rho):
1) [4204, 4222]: 4215.5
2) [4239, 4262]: 4240.5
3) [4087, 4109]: 4100.5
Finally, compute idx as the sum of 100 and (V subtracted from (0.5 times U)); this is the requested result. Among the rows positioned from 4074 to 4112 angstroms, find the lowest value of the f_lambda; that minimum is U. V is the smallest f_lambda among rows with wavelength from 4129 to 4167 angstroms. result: 93.2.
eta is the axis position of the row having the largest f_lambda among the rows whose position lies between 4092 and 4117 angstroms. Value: 4093.0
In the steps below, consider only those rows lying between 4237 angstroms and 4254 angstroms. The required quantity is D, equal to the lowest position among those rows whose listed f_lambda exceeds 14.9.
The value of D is 4243.0 angstroms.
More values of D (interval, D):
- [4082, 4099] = 4083.0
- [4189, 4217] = 4193.0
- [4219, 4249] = 4220.5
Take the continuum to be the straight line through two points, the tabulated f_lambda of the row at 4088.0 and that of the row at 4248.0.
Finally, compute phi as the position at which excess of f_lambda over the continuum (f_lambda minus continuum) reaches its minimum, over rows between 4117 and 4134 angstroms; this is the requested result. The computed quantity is 4120.5 angstroms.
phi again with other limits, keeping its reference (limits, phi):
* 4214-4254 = 4225.5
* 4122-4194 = 4153.0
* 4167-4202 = 4200.5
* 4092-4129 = 4100.5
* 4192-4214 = 4200.5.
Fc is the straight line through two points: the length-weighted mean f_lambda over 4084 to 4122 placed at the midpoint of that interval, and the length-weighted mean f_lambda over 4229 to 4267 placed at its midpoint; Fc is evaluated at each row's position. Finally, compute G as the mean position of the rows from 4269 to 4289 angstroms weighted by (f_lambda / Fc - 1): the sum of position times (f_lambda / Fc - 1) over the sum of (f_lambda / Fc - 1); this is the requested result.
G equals 4276.0 angstroms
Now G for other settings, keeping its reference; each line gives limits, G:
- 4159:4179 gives 4174.9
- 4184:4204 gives 4197.4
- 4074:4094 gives 4087.5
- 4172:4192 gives 4179.7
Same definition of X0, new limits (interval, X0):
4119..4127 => 0.18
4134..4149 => -0.04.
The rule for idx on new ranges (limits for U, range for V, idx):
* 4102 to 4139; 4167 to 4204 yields 94.5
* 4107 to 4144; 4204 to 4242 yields 94.8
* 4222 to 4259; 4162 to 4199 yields 93.0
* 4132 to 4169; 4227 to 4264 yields 92.1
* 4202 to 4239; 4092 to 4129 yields 94.6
